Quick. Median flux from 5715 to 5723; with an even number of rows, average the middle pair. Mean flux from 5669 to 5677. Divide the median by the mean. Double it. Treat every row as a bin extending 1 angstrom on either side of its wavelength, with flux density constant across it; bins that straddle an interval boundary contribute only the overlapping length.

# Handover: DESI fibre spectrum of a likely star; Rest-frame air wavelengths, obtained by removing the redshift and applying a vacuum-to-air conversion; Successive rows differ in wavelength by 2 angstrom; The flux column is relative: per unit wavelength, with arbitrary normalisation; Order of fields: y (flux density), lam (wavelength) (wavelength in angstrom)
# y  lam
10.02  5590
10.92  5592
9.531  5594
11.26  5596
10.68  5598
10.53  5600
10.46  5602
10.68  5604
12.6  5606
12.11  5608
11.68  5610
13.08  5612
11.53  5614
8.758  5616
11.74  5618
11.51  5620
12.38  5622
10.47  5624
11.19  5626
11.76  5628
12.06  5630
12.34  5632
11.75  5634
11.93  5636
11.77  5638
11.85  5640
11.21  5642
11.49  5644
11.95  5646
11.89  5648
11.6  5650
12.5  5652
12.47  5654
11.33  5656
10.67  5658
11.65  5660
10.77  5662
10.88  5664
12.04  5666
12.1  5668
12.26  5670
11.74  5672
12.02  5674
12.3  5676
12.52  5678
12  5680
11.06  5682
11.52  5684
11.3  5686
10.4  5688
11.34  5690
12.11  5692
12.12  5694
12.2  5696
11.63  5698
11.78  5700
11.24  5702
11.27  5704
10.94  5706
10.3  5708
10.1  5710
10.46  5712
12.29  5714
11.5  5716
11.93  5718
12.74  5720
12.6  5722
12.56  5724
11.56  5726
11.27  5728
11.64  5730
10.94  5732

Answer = 2.03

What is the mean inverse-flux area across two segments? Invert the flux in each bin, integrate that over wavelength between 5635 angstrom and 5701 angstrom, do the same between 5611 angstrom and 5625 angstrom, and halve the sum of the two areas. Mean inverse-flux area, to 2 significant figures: 3.5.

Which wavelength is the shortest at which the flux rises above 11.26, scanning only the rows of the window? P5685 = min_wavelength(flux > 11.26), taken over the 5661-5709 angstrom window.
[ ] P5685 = 5666 angstrom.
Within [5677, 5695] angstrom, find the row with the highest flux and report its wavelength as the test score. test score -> 5678 angstrom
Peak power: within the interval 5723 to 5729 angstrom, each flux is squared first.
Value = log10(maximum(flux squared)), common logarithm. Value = 2.20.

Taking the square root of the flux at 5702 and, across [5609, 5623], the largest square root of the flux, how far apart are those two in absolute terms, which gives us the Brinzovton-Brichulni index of 0.26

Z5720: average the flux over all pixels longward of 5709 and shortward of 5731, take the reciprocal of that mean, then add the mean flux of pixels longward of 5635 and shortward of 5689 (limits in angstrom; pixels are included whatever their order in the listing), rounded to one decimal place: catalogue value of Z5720 11.8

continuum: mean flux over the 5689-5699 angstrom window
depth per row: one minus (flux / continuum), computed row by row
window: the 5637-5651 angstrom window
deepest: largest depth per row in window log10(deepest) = -1.2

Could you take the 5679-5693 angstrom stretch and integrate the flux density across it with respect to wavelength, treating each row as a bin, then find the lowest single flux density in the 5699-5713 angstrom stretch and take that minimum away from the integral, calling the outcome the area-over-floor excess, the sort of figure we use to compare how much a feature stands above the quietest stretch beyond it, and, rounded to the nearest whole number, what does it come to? 149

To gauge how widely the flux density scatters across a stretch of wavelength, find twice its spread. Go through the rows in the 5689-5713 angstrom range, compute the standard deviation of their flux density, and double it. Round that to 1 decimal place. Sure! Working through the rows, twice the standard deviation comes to 1.4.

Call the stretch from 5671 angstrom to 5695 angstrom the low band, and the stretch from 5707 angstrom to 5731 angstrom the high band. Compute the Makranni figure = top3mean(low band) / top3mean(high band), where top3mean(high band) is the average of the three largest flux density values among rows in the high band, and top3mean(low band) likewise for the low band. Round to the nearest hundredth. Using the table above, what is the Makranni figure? 0.97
